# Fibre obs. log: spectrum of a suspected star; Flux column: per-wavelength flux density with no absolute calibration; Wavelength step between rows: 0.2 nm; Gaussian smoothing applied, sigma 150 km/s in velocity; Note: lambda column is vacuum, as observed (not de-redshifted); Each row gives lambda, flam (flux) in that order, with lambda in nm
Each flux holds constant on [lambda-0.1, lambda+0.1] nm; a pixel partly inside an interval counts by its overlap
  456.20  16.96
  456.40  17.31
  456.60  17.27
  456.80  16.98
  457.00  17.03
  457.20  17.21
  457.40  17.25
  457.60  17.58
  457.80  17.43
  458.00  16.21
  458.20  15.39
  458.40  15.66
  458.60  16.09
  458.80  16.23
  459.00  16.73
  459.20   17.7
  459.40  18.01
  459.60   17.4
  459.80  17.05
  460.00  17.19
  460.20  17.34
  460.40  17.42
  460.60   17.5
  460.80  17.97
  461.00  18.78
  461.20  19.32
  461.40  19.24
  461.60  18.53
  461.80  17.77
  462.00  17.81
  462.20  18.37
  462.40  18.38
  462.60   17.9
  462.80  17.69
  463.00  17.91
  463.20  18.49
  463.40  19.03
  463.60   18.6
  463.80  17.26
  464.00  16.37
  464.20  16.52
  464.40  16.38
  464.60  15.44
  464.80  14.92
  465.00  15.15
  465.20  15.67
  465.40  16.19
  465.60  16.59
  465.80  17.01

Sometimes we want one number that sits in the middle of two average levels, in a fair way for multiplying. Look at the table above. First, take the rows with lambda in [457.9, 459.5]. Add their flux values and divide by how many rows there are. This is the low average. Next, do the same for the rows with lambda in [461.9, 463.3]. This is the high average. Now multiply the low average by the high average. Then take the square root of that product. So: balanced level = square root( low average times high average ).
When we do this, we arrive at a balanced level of 17.3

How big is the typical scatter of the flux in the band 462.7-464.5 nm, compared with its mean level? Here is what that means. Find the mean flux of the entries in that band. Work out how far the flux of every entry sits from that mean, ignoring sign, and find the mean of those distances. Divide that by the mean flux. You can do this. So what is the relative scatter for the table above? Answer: 0.048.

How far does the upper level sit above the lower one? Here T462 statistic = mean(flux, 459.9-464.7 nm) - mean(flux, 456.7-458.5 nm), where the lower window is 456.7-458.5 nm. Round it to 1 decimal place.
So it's 1.1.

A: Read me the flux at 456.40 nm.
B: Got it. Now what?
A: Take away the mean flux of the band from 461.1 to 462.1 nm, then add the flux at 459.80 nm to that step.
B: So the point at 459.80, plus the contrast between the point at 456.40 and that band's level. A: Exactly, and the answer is 15.8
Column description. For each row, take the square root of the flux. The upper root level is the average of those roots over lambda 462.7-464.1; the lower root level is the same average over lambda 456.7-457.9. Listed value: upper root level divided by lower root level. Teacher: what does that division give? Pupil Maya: 1.02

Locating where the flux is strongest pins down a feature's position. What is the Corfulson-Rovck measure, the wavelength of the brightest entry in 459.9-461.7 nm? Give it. 461.20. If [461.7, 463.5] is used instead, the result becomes 463.40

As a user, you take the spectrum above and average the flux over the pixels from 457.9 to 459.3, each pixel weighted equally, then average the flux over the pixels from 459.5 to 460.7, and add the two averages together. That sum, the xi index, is 33.6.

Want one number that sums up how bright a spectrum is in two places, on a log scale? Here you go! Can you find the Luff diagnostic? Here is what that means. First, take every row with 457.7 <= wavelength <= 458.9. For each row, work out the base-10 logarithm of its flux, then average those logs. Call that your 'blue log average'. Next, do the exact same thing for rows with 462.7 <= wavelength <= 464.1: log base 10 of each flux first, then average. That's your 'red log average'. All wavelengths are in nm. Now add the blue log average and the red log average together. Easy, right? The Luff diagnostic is 2.46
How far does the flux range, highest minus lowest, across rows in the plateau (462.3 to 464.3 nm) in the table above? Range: 2.7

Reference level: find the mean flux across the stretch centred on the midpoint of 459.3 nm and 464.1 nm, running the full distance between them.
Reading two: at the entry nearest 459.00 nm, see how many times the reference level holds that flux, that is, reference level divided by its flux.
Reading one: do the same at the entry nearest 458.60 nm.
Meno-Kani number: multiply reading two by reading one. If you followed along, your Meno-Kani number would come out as 1.20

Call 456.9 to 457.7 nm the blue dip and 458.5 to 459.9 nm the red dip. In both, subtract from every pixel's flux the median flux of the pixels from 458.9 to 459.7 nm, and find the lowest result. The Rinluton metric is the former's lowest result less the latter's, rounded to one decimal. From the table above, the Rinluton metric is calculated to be 0.9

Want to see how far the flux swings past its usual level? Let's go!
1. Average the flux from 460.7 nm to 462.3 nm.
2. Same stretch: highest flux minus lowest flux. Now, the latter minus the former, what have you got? -16.9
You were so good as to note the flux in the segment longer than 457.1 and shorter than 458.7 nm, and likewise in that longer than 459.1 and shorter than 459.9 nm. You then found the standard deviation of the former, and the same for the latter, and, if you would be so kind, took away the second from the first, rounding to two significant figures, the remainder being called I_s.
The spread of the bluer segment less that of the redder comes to 0.45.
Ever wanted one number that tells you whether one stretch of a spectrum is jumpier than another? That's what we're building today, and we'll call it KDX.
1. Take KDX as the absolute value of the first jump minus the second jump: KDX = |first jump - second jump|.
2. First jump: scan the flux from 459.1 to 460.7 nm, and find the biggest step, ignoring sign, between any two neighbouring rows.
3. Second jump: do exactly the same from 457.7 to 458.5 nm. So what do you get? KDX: 0.61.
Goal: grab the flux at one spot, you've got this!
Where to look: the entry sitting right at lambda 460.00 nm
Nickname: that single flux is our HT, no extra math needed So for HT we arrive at 17.19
